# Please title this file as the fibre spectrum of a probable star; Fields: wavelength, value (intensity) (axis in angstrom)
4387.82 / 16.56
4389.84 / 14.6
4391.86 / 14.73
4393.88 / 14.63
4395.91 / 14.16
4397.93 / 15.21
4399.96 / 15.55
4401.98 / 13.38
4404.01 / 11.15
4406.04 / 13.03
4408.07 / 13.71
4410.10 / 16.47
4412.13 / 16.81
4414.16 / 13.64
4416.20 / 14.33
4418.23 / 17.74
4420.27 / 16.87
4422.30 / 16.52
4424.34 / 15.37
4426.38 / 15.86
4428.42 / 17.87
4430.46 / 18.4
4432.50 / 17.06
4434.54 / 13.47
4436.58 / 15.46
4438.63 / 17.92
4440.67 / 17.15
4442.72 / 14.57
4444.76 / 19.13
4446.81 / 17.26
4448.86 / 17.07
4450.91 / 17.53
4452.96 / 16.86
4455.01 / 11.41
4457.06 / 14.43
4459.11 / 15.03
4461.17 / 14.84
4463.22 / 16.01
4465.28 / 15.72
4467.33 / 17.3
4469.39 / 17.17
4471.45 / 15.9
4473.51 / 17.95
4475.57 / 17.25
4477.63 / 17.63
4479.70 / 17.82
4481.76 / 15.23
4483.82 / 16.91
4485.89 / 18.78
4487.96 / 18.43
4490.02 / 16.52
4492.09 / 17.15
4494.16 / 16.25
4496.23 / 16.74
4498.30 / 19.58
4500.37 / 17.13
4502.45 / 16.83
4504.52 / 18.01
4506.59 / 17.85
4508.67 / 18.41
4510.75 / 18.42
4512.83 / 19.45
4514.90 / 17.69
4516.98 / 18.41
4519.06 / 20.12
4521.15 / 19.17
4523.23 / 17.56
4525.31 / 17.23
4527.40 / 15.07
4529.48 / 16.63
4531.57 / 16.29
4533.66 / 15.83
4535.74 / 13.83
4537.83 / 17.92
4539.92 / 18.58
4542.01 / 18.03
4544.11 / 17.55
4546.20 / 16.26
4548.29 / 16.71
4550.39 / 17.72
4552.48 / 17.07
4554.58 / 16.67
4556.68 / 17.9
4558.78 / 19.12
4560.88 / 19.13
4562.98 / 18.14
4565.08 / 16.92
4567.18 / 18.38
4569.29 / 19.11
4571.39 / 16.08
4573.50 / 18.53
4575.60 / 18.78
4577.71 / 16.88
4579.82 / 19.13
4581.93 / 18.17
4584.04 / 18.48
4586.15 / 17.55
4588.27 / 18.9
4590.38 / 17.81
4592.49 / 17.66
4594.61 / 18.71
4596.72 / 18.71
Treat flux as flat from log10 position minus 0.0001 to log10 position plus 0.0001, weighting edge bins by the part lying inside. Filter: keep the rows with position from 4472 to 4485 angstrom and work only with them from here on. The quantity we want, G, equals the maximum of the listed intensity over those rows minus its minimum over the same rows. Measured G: 2.7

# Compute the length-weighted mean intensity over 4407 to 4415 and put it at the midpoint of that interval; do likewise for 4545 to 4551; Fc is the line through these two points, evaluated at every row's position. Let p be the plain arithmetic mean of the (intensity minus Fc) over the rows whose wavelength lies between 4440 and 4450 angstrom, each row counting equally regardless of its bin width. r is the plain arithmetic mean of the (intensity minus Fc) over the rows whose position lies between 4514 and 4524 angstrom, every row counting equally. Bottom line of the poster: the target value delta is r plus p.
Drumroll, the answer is 3.5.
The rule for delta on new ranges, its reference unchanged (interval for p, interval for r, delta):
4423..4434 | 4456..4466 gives 0.9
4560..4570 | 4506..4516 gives 3.2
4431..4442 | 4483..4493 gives 2.1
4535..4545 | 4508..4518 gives 2.5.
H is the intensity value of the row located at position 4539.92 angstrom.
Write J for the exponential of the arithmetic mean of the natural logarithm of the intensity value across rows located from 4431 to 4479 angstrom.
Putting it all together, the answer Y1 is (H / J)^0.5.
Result 1.07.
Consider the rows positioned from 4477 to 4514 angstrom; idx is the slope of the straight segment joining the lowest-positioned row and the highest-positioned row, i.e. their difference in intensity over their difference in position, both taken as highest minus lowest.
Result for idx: 0.05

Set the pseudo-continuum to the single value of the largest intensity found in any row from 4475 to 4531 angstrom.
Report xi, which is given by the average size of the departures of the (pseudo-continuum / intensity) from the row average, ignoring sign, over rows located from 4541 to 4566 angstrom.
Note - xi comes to 0.048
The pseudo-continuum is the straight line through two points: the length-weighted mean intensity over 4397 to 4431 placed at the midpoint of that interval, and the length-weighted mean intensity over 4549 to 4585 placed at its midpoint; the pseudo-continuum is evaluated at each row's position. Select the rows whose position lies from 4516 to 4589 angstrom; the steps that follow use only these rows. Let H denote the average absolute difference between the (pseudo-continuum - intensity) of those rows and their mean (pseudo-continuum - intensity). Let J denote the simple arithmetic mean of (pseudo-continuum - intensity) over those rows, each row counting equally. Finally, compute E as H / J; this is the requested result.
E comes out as 10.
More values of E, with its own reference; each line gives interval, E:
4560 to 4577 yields -7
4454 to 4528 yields -3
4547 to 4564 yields -138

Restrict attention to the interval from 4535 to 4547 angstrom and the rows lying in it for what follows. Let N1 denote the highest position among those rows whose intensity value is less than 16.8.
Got 4546.20 angstrom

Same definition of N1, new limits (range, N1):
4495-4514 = 4496.23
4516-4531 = 4529.48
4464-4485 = 4481.76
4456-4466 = 4465.28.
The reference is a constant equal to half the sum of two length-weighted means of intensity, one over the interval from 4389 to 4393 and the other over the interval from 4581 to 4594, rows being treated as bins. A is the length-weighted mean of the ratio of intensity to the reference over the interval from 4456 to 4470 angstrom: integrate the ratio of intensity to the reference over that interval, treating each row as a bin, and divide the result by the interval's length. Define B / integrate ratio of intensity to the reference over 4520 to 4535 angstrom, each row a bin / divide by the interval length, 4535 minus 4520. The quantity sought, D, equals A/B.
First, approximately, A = 0.96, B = 1.02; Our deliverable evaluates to 0.94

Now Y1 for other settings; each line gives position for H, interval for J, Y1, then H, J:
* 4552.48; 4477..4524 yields 0.98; 17.07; 17.8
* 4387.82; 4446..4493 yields 1.00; 16.56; 16.4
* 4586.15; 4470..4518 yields 1.00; 17.55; 17.5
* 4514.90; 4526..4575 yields 1.01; 17.69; 17.2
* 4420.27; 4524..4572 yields 0.99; 16.87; 17.2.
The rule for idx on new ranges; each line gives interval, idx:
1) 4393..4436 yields -0.03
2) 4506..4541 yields 0.02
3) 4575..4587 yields -0.12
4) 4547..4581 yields 0.08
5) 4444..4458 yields -0.38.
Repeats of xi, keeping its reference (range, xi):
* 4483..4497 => 0.050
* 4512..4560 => 0.076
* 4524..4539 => 0.083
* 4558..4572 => 0.060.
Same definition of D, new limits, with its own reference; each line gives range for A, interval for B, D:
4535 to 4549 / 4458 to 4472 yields 1.07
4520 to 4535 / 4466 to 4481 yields 0.97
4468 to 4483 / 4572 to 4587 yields 0.94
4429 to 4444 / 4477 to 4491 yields 0.95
